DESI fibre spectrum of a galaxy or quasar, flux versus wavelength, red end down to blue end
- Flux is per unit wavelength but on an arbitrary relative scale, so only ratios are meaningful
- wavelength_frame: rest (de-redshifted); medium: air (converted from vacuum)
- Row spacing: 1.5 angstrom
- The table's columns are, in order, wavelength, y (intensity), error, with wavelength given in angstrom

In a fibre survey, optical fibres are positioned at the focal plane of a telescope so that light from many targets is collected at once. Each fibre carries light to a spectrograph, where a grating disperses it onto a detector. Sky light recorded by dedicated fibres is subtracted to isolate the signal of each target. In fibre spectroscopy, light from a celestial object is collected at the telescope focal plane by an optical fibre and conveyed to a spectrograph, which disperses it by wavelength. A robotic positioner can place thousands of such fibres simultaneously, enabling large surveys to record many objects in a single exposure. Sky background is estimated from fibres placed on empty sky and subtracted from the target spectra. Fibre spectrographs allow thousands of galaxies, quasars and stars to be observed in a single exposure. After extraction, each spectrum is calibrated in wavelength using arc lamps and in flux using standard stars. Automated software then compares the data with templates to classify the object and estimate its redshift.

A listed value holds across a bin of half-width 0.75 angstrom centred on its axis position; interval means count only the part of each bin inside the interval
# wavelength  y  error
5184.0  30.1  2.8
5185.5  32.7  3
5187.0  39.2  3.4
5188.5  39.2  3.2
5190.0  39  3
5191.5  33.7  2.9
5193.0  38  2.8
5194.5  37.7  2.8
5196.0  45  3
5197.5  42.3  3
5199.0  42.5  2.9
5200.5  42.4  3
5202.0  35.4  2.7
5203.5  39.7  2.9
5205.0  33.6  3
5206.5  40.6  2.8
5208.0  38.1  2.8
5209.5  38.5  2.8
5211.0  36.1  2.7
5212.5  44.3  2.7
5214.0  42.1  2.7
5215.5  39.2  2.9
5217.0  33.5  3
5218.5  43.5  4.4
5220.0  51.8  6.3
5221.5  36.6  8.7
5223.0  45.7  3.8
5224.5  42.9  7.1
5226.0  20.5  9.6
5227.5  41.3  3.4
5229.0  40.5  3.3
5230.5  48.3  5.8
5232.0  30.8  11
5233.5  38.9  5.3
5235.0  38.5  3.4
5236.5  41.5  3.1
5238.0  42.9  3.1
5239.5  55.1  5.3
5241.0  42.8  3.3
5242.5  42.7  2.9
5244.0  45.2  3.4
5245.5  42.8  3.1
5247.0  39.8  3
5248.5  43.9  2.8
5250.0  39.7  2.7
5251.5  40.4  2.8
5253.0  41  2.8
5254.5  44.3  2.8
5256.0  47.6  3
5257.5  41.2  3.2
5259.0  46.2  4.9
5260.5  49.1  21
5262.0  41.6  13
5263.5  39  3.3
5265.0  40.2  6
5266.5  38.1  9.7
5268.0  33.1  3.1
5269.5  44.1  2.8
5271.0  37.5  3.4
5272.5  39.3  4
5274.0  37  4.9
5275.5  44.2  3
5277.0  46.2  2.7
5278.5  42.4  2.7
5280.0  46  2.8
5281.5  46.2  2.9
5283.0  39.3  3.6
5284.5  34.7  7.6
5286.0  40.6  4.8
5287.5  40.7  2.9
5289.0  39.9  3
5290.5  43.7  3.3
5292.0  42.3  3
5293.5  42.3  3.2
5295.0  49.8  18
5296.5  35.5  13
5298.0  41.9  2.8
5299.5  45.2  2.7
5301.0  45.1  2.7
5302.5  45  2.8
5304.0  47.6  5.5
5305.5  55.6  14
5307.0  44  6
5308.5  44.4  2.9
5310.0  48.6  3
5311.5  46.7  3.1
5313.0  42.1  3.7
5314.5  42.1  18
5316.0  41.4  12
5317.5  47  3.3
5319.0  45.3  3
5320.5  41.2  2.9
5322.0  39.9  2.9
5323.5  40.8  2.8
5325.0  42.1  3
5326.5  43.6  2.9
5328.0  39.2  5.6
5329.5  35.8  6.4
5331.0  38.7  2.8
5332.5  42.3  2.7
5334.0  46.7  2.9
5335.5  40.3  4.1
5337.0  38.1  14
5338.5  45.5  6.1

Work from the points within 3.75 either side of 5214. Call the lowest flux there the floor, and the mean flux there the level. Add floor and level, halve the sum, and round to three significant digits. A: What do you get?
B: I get 36.3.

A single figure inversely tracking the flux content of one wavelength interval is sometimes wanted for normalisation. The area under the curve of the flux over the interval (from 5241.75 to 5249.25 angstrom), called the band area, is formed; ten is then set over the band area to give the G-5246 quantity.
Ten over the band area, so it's 0.0311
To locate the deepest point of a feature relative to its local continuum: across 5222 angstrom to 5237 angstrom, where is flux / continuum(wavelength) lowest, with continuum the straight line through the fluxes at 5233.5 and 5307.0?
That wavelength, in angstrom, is 5226.0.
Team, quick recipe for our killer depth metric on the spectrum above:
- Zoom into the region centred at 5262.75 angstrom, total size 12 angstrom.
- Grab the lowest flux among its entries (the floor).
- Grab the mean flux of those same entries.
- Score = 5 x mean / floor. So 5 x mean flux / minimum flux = 6.20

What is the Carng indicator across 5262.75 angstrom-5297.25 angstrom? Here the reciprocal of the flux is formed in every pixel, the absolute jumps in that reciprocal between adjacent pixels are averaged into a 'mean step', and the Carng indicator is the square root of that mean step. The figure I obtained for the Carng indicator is 0.051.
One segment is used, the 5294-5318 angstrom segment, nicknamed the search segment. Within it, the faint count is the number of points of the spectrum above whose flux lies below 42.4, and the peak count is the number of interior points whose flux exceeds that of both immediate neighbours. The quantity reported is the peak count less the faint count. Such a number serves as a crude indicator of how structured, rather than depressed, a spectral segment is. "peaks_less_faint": -2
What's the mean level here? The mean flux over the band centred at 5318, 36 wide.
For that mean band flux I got 43.6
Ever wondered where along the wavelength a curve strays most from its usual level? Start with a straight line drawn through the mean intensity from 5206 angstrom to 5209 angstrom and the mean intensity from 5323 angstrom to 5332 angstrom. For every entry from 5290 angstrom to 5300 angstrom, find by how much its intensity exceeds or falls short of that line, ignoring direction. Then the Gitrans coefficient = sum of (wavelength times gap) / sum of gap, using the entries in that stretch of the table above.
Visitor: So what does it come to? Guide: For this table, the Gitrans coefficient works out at 5295.3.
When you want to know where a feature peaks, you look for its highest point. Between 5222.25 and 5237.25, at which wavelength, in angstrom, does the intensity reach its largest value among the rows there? 5230.5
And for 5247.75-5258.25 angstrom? 5256.0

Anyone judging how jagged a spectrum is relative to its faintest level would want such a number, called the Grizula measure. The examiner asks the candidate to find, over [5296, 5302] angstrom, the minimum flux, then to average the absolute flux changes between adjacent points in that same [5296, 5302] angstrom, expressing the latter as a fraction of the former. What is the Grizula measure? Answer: 0.092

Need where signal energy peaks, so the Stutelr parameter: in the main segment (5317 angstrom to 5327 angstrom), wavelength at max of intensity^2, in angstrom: 5317.5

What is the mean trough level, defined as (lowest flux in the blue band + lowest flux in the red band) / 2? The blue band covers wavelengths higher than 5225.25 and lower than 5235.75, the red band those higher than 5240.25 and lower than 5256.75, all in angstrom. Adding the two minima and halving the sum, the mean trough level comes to 30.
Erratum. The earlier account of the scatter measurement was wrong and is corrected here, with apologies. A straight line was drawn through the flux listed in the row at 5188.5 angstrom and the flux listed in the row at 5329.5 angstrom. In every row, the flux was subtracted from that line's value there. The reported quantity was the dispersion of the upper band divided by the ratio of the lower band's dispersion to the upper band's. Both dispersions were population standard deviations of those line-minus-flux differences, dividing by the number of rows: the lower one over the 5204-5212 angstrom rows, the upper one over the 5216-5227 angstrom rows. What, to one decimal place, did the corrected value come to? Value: 37.2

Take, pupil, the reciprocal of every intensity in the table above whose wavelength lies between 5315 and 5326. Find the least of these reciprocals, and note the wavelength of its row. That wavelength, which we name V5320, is 5317.5 angstrom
